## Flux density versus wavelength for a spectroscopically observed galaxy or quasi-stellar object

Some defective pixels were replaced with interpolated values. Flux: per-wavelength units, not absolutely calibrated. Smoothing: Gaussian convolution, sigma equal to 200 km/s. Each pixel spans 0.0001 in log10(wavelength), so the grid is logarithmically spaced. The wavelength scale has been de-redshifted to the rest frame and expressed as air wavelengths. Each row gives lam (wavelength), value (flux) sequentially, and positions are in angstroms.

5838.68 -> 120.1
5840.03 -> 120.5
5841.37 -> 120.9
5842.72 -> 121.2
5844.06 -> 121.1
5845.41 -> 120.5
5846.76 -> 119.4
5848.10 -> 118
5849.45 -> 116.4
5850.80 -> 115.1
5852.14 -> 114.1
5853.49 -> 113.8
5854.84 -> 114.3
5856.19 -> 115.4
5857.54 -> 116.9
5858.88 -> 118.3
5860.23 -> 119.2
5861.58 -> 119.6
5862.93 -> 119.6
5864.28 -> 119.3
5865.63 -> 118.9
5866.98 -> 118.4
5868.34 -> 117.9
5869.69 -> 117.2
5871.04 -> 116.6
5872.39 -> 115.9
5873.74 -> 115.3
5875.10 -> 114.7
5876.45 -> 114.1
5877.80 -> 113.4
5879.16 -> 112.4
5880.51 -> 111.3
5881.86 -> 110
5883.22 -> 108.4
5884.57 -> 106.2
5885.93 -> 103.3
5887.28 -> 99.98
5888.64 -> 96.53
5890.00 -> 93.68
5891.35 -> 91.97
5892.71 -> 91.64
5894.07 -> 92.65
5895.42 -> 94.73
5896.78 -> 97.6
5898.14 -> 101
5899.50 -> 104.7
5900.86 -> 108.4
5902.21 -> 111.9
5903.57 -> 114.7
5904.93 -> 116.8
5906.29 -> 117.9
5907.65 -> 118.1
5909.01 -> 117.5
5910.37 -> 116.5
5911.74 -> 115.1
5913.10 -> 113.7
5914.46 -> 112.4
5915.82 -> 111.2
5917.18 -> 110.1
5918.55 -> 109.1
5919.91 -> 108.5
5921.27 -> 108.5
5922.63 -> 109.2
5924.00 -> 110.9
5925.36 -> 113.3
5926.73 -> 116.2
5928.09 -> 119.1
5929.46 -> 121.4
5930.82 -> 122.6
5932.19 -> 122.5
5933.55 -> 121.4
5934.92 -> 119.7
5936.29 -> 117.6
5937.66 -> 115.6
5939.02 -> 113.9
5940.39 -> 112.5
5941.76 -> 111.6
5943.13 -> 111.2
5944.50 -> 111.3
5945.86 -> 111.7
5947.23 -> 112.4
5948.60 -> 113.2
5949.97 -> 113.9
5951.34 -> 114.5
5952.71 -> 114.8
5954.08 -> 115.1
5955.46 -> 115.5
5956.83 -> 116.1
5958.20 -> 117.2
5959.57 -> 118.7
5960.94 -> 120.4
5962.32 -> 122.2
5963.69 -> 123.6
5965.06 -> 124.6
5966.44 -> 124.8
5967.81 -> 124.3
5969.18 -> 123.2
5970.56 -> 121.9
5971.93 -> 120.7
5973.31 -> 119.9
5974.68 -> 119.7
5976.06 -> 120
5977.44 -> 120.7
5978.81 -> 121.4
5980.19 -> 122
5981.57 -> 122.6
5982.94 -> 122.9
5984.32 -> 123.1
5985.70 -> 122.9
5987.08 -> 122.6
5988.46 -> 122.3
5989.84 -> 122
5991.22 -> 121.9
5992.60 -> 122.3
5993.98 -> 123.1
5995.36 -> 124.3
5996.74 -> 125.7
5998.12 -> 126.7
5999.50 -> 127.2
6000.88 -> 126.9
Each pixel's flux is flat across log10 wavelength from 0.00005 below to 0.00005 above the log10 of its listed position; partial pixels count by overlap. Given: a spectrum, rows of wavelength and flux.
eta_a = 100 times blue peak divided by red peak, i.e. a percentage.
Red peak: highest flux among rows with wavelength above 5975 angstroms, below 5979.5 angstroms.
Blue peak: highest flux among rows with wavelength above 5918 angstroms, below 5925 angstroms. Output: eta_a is 91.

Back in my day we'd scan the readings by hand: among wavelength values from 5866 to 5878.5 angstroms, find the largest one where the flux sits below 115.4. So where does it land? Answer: 5877.80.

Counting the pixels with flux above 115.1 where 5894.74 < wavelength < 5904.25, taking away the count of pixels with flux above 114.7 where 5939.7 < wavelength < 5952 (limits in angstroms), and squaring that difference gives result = 0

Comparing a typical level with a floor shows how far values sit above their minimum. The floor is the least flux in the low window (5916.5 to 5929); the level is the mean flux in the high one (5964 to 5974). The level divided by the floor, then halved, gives 0.57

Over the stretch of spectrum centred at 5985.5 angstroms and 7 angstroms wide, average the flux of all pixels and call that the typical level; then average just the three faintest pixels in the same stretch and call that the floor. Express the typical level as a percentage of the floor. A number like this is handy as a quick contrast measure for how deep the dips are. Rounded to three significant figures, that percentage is 100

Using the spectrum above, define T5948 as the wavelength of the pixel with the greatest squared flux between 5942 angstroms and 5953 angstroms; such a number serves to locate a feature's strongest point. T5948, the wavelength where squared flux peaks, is 5952.71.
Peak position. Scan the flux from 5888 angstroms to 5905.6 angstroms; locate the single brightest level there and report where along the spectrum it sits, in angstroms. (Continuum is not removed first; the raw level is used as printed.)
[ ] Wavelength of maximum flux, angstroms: 5904.93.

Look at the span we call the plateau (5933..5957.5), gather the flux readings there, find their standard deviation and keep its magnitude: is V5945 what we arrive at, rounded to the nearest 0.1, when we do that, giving 2.8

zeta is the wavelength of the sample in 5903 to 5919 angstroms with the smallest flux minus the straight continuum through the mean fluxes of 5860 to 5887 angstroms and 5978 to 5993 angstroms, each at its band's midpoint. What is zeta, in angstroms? 5918.55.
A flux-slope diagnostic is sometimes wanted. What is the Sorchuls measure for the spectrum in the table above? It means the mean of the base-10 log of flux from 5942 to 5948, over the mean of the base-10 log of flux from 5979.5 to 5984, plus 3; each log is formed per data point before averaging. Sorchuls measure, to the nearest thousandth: 3.981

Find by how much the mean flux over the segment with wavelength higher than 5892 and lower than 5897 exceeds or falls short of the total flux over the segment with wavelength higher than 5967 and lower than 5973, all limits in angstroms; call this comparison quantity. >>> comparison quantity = -396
